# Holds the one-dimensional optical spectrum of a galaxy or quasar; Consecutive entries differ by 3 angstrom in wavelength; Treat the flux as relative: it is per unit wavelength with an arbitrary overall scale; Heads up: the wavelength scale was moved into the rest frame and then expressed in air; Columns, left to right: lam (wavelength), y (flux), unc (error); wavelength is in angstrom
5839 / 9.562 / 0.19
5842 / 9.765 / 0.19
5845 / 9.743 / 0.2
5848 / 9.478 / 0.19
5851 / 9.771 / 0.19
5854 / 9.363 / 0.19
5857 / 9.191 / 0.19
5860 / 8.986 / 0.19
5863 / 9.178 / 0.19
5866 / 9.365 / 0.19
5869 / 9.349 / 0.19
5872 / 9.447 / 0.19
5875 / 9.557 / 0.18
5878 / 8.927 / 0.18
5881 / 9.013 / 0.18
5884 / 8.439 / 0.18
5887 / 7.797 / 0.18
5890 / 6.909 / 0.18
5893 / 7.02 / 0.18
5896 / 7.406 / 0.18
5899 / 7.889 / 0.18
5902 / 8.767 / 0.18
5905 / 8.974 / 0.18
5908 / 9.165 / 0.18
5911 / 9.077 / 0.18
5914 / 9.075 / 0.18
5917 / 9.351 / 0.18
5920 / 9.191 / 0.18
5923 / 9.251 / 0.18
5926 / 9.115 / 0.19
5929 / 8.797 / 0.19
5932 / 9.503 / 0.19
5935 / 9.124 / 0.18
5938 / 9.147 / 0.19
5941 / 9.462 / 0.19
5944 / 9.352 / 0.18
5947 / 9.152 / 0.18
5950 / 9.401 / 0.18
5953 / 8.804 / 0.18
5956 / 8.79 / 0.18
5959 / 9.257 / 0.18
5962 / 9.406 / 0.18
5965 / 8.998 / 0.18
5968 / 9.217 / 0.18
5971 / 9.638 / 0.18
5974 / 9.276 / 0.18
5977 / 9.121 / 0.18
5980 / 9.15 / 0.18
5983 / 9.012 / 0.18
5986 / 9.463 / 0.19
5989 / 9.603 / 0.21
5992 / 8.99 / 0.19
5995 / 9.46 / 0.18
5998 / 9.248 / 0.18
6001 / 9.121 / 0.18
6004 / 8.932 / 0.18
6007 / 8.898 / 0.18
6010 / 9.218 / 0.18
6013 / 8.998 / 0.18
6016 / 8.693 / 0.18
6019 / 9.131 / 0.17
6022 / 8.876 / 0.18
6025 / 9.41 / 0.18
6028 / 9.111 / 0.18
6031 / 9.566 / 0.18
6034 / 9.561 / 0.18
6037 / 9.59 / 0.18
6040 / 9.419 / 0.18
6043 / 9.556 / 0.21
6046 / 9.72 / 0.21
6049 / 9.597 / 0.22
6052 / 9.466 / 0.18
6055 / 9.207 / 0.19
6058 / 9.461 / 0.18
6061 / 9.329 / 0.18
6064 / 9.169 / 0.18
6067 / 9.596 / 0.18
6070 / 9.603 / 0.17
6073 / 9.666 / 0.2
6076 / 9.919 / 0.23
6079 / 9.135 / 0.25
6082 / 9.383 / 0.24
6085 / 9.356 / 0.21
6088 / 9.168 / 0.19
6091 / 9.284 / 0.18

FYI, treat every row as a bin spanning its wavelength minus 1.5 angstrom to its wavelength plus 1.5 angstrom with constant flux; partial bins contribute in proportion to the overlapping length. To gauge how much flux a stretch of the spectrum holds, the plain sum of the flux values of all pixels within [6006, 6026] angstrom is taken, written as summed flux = 63.2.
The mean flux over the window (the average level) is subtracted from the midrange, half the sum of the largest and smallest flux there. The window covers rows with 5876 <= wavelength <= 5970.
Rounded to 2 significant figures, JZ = -0.63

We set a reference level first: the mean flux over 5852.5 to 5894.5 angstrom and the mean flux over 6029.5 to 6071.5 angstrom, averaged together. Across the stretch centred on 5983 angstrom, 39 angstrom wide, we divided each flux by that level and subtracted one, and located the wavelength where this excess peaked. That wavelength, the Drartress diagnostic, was 5971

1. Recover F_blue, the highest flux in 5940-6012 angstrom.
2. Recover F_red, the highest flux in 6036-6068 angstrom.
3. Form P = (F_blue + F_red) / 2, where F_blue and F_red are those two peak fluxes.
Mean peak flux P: 9.68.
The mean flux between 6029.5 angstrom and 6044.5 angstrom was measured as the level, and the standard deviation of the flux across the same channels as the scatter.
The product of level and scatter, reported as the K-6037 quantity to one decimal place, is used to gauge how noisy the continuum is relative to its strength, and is 0.6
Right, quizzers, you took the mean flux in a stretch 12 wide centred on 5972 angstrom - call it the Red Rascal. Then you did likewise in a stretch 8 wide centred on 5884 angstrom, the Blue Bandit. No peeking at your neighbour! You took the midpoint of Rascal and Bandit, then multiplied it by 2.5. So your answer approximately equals 22.2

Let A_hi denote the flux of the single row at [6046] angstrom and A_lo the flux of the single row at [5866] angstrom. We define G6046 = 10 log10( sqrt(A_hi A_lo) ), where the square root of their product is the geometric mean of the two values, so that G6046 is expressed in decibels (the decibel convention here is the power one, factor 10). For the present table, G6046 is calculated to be 9.80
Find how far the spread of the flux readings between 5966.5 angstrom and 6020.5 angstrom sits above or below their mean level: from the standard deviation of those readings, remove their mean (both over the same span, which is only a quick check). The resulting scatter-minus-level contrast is -8.9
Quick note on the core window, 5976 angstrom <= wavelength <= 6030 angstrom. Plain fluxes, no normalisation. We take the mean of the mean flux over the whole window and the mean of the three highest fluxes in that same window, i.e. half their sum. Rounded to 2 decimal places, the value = 9.32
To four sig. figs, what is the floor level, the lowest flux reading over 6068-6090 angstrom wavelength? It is 9.135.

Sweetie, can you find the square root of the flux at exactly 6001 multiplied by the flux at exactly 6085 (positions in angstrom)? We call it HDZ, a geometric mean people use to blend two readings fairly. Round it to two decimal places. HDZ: 9.24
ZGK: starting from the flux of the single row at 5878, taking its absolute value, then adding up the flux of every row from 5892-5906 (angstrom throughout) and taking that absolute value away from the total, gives 31.1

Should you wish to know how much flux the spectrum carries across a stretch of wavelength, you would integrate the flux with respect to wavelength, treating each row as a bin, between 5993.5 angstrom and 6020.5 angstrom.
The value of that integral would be 245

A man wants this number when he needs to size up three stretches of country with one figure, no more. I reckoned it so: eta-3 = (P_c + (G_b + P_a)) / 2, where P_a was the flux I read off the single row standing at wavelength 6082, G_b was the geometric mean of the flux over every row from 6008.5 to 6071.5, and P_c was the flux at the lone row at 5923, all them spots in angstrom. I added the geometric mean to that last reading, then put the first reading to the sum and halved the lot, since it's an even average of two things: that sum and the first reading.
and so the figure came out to 14.0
